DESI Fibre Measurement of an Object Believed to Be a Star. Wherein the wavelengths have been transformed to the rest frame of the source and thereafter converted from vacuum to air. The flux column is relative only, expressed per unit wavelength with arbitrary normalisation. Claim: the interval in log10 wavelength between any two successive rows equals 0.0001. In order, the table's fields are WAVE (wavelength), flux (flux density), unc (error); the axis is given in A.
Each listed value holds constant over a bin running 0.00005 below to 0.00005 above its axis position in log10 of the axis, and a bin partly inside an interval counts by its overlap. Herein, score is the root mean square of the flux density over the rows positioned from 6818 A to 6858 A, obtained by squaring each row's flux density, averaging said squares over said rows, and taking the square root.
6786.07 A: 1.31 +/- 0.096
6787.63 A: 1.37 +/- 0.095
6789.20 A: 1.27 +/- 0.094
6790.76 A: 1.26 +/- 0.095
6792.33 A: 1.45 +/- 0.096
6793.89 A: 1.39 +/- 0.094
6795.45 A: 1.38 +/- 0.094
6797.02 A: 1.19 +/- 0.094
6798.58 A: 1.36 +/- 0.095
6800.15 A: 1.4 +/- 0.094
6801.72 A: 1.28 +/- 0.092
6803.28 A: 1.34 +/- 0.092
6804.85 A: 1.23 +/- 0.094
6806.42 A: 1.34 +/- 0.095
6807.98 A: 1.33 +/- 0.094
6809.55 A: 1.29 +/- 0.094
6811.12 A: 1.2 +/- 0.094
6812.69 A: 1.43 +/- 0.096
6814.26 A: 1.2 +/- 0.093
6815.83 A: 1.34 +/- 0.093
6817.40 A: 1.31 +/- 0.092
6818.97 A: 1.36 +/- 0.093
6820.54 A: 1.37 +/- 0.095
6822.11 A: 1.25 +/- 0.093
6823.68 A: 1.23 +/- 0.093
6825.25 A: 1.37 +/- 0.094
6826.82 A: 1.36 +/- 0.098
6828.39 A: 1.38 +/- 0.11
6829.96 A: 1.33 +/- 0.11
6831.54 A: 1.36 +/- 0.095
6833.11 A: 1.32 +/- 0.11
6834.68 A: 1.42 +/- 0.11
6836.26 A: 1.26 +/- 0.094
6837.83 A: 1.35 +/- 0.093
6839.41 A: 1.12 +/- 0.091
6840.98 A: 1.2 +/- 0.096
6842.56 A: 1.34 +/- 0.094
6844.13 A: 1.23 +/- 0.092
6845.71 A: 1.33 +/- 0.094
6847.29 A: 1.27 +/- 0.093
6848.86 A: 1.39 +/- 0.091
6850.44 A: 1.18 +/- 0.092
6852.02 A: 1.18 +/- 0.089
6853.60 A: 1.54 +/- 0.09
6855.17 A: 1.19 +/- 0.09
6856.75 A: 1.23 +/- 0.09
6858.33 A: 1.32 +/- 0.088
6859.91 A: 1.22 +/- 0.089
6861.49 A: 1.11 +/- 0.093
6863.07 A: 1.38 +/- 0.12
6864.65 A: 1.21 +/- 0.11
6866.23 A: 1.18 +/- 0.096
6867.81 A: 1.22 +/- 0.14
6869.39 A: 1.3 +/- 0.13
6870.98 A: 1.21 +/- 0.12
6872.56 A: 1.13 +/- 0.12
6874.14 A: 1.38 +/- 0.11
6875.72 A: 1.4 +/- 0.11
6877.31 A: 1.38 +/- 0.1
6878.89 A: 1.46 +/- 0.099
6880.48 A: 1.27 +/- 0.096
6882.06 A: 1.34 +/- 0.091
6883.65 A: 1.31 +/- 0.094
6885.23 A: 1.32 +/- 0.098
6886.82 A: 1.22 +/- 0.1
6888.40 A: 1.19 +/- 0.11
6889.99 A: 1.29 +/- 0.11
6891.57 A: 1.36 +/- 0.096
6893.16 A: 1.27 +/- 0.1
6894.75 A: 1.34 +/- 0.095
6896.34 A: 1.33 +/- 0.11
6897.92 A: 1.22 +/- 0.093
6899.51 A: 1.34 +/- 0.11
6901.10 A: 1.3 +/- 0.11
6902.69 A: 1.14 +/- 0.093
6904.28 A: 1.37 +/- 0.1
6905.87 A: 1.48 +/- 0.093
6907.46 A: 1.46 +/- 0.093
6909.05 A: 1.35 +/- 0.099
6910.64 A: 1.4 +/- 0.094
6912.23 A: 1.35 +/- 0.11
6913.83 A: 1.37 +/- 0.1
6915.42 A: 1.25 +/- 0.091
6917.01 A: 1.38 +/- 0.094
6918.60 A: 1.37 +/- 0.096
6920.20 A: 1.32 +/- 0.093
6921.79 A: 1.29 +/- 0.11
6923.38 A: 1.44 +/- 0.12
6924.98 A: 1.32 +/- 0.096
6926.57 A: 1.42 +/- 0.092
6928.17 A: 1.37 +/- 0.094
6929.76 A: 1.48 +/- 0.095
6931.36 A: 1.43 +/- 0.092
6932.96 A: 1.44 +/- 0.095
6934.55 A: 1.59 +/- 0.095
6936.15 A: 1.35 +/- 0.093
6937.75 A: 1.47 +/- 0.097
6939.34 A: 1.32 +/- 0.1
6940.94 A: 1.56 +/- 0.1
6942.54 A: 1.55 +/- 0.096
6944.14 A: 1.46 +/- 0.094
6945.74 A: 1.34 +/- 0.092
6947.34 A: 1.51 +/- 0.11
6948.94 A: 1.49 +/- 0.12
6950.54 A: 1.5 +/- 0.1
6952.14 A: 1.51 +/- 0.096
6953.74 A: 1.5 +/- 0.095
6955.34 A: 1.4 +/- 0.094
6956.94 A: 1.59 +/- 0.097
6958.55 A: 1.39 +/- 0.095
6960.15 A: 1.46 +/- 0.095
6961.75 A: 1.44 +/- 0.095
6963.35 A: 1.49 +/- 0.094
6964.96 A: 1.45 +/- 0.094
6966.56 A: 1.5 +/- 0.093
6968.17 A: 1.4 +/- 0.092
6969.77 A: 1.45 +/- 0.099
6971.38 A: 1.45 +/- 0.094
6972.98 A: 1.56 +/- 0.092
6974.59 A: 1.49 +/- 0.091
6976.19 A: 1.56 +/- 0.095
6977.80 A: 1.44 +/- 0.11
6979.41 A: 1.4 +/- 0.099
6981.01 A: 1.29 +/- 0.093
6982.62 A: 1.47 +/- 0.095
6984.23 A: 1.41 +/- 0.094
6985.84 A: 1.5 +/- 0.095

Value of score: 1.31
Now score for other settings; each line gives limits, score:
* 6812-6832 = 1.33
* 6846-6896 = 1.29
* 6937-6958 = 1.48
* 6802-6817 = 1.30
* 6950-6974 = 1.47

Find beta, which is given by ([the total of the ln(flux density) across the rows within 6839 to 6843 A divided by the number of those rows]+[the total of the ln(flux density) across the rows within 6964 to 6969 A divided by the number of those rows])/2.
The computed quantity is 0.284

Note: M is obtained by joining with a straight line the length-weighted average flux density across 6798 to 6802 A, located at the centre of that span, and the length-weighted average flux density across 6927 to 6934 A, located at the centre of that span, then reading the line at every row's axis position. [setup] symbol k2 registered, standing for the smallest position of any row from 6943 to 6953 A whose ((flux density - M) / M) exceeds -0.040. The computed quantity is 6944.14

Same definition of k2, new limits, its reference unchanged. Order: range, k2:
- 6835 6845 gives 6837.83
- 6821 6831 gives 6825.25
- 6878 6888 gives 6878.89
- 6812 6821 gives 6812.69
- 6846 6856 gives 6848.86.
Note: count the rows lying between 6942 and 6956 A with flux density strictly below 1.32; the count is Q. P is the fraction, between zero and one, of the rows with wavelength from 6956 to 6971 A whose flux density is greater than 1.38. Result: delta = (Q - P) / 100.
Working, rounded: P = 1.0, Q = 0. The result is -0.010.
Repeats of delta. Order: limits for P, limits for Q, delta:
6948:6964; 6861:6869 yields 0.030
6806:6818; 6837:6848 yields 0.039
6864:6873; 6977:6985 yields 0.010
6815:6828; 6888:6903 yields 0.060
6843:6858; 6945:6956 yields -0.002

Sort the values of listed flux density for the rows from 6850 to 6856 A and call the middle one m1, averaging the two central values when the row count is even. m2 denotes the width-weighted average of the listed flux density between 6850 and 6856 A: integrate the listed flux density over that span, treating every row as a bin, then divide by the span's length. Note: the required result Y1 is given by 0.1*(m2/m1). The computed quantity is 0.108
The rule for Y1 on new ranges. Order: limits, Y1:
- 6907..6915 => 0.100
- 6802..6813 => 0.098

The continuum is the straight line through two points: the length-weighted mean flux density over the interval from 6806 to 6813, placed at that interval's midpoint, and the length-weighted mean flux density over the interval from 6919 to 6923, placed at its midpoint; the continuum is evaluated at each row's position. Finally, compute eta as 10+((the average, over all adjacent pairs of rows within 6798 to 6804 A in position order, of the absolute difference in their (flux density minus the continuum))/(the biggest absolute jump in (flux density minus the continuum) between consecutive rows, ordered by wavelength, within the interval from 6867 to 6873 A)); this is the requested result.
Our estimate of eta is 10.8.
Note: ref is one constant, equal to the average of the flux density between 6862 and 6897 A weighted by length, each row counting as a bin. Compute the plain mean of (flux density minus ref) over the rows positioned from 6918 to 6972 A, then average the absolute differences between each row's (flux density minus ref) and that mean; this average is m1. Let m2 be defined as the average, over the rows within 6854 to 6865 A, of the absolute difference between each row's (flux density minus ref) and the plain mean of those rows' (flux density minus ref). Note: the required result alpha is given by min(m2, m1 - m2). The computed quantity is -0.003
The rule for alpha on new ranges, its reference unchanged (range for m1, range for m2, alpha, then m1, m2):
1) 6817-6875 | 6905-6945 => 0.011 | 0.08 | 0.070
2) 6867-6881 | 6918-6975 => 0.026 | 0.09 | 0.062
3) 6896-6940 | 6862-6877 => -0.020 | 0.07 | 0.086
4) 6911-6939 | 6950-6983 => 0.012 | 0.06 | 0.051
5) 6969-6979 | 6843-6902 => -0.030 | 0.05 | 0.076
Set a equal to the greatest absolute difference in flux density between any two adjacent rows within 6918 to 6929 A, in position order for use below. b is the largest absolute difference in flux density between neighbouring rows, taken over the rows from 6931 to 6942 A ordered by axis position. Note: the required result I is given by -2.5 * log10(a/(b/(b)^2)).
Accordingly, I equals 3.6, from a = 0.15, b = 0.24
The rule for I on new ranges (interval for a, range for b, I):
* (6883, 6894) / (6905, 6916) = 4.8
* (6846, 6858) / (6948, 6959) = 2.9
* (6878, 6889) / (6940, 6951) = 3.7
